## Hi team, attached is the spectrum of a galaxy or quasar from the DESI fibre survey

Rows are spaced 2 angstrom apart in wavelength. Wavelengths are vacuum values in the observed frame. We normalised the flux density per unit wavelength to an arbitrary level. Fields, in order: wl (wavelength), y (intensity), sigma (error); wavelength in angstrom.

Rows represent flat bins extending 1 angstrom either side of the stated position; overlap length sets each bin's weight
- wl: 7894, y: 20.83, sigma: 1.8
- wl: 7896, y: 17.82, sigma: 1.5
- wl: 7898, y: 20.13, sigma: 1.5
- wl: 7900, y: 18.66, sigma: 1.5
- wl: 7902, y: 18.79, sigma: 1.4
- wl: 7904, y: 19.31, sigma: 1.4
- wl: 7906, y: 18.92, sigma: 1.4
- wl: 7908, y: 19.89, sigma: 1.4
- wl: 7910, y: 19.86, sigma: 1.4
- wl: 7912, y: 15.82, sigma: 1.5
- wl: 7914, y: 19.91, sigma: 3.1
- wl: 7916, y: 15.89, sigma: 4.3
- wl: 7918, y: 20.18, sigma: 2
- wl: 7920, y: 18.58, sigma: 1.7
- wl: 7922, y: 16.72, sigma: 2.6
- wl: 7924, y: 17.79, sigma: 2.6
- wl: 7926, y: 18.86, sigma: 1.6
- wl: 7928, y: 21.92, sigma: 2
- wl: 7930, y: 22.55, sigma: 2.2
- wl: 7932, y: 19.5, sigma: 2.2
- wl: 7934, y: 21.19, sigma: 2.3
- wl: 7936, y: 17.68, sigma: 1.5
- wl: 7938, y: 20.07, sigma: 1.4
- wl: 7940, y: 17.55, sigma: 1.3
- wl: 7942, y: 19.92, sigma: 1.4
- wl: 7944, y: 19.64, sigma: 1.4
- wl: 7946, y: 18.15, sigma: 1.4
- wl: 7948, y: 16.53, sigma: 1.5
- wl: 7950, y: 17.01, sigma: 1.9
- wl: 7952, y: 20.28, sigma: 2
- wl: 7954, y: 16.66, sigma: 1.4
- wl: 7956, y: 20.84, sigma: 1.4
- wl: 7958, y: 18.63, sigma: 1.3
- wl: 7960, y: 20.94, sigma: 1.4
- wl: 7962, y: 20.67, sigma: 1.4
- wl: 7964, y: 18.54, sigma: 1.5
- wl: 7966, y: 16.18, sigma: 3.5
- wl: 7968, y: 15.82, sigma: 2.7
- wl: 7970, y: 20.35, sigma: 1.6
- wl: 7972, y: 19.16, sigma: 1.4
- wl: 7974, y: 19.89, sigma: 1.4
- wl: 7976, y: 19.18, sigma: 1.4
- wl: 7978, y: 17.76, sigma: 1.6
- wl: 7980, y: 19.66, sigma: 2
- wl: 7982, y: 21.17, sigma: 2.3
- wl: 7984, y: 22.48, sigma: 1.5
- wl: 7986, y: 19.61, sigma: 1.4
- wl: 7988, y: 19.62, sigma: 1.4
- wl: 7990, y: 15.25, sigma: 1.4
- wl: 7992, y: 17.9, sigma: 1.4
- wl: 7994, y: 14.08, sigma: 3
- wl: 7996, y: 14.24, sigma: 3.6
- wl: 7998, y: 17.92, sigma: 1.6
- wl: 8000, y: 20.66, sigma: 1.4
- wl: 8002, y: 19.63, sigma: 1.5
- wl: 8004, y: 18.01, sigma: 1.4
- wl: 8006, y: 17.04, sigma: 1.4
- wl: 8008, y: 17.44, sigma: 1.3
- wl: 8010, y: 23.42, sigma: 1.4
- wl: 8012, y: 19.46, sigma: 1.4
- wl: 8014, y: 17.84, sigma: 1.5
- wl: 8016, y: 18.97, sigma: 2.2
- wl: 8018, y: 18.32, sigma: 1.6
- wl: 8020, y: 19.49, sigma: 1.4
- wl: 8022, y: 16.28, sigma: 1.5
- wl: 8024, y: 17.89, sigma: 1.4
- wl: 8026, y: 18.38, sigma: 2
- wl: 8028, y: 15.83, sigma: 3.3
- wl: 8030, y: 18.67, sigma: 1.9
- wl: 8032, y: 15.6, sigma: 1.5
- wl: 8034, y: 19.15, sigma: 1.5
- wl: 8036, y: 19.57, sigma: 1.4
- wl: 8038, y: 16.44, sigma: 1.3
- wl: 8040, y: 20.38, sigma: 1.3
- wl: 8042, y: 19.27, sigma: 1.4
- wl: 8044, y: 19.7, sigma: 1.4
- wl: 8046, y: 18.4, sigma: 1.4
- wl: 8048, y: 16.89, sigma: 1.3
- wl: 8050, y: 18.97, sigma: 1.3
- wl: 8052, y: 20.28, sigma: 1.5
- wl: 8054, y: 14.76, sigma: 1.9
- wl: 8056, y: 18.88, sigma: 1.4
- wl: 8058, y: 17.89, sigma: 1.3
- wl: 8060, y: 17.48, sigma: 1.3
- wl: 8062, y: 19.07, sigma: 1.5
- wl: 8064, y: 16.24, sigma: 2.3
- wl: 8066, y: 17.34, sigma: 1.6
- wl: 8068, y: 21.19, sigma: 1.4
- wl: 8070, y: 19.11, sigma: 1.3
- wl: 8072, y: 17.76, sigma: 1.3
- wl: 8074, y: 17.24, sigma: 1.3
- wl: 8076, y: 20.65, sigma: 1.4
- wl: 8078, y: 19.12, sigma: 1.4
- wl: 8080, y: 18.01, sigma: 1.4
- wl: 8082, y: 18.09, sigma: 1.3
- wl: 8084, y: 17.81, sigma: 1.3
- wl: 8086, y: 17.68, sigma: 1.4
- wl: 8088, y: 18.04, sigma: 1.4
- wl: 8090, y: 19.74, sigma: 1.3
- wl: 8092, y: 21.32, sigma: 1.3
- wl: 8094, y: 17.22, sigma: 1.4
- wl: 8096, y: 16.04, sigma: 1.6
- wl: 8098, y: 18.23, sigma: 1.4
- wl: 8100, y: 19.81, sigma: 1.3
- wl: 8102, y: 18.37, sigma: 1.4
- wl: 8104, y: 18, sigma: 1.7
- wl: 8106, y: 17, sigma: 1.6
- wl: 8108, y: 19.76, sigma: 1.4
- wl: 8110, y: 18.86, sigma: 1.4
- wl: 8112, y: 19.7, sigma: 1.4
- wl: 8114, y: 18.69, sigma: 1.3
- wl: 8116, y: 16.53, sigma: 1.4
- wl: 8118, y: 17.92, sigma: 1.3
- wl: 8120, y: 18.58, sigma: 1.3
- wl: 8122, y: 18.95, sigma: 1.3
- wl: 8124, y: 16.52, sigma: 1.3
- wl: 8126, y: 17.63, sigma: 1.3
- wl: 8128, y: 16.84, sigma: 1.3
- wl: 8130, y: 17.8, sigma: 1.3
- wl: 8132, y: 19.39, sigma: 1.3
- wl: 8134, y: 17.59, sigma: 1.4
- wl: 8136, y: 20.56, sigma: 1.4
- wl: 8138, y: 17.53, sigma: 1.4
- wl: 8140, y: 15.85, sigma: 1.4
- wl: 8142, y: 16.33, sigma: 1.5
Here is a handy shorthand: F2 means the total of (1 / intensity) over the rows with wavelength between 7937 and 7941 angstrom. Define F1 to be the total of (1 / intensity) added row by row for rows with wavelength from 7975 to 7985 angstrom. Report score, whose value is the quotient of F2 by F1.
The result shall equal 0.4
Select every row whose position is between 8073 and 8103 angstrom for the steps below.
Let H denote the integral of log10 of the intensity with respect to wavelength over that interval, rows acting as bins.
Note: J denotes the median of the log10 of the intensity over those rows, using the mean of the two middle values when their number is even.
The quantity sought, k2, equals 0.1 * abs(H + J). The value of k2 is 3.92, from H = 38.0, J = 1.26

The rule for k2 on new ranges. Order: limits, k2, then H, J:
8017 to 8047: 3.90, 37.8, 1.26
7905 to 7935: 3.97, 38.4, 1.29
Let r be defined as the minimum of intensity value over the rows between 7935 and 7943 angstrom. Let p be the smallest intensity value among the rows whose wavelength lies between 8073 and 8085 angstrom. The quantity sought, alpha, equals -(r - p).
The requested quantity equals -0.3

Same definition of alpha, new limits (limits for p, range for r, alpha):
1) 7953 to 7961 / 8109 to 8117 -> 0.1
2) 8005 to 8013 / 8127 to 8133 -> 0.2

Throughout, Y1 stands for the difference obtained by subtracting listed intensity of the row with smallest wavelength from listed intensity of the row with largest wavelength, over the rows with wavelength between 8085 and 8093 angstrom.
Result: 3.6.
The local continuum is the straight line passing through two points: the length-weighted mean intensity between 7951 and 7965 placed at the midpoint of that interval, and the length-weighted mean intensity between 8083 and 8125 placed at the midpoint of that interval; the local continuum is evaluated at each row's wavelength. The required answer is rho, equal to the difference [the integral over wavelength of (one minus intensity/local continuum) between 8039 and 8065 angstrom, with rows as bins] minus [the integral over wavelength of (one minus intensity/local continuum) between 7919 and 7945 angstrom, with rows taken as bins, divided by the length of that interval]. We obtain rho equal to 0.6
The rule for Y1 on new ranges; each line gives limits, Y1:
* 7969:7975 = -0.5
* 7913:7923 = -3.2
